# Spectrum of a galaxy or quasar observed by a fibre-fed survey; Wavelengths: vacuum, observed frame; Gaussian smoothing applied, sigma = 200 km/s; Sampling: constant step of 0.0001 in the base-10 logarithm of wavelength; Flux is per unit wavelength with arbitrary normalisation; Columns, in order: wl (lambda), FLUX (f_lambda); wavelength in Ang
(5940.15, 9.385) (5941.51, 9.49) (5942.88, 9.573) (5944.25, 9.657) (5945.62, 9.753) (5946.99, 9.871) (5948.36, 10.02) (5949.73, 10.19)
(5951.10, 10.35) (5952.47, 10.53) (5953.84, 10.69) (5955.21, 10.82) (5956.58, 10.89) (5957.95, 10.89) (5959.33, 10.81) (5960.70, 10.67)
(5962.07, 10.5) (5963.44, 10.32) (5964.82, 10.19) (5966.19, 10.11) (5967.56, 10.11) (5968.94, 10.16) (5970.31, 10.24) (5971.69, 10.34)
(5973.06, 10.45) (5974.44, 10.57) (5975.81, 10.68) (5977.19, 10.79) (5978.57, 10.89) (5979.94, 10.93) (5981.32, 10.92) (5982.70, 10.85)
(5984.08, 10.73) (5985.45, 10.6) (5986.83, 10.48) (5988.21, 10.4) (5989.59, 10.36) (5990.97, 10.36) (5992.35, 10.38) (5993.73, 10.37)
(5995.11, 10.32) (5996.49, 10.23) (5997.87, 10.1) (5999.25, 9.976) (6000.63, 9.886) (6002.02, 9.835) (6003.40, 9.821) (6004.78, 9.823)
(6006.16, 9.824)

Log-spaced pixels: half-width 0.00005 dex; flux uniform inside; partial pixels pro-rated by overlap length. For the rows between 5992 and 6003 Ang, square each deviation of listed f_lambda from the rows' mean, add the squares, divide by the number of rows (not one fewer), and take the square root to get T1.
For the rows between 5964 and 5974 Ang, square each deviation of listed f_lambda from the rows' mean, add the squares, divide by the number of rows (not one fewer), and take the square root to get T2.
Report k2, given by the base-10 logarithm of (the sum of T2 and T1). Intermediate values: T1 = 0.21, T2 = 0.12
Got -0.49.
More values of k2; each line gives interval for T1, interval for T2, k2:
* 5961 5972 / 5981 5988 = -0.54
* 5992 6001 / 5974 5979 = -0.52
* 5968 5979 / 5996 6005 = -0.41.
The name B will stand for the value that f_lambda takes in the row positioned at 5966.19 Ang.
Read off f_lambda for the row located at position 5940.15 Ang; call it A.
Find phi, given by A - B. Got -0.7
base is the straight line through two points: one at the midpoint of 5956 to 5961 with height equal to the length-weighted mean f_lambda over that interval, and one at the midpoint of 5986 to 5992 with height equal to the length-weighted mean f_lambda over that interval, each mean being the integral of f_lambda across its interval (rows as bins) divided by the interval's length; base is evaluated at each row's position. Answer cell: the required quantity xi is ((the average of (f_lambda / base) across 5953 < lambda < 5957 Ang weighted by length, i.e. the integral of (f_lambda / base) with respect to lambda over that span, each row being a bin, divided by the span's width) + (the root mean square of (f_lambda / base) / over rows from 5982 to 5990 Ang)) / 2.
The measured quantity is 1.00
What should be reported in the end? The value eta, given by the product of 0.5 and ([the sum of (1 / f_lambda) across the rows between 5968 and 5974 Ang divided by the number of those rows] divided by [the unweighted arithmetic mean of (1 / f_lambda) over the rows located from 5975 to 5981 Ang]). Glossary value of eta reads 0.526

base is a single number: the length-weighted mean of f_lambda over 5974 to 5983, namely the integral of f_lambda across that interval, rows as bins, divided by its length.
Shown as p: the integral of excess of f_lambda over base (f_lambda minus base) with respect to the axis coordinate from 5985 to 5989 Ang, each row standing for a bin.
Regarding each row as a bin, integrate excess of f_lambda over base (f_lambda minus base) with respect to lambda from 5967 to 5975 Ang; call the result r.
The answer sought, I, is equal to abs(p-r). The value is 2.7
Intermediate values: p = -1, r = -4.0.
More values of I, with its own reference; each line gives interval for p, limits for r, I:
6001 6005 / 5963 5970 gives 0.5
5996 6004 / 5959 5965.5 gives 4.6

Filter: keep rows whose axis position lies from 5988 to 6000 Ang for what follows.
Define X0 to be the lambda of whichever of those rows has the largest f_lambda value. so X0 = 5988.21 Ang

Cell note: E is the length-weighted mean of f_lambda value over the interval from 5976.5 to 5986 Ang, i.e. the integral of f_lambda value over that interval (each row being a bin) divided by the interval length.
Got 10.8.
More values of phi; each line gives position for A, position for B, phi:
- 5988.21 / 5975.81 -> -0.3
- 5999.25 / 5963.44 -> -0.3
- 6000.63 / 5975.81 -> -0.8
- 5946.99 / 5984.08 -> -0.9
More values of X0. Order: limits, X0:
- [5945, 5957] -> 5956.58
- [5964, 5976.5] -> 5975.81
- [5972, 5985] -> 5979.94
